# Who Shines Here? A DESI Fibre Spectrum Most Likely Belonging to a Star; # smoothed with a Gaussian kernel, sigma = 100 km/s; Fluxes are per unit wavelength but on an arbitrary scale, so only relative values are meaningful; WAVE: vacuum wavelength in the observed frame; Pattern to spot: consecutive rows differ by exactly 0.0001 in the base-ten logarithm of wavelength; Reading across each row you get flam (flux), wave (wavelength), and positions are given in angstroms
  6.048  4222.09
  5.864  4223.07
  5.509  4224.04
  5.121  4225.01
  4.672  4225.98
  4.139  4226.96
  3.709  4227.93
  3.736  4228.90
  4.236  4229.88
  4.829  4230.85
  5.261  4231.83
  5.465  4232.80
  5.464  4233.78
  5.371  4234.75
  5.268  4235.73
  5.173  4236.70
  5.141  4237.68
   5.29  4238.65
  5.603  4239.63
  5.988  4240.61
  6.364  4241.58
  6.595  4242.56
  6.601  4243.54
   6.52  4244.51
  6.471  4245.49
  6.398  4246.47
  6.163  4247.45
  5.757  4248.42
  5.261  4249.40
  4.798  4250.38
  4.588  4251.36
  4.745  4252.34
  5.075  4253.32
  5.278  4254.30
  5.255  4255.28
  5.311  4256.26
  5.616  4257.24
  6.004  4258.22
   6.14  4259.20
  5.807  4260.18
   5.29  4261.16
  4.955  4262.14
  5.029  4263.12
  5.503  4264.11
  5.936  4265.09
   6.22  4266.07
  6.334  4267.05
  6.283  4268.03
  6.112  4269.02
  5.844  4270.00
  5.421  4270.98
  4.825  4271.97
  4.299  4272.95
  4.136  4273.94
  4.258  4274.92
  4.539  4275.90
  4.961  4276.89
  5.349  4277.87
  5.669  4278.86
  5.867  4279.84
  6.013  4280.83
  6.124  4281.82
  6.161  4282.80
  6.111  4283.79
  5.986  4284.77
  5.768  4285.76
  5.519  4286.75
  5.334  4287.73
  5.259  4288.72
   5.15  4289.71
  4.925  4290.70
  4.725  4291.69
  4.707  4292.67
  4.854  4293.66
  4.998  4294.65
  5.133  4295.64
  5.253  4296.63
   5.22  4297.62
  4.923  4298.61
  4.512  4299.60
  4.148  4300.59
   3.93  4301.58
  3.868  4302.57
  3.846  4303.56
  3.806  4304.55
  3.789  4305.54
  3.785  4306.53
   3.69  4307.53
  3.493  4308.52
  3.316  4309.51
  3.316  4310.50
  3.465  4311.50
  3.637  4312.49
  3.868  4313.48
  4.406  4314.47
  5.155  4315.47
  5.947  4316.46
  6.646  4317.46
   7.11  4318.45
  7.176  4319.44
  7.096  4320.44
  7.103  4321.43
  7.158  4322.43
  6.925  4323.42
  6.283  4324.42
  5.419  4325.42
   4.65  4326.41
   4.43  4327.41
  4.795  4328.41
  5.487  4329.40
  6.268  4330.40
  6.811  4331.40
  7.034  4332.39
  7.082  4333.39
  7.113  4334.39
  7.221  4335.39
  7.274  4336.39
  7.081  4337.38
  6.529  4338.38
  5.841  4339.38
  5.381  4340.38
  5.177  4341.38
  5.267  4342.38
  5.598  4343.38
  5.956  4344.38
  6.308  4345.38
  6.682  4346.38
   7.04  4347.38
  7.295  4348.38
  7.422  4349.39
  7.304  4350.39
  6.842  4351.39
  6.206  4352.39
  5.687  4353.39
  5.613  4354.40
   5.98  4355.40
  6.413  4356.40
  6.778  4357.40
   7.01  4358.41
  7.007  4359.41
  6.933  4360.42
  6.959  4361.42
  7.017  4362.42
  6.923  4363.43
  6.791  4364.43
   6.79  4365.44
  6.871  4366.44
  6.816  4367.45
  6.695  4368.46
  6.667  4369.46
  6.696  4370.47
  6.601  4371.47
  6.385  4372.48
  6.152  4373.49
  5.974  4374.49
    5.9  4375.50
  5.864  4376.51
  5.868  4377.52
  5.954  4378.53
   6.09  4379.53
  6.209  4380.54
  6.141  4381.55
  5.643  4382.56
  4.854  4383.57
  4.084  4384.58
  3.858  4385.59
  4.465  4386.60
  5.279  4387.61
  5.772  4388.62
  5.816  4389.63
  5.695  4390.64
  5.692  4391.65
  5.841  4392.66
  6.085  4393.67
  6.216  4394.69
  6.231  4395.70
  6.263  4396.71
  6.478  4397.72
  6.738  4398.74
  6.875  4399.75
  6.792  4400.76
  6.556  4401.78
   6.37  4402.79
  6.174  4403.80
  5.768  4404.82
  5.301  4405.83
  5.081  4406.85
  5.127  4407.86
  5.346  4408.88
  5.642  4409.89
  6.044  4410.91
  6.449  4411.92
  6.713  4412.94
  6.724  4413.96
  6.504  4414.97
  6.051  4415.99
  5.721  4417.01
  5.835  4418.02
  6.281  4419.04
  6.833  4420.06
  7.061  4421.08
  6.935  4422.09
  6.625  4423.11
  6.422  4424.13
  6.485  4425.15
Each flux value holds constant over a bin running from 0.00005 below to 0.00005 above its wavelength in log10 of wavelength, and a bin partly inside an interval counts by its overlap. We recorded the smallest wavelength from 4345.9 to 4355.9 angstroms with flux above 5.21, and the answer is 4346.38 angstroms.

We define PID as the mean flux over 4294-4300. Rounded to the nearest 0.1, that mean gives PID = 5.0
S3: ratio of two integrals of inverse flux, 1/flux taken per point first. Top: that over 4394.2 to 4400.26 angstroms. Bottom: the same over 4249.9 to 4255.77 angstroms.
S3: 0.79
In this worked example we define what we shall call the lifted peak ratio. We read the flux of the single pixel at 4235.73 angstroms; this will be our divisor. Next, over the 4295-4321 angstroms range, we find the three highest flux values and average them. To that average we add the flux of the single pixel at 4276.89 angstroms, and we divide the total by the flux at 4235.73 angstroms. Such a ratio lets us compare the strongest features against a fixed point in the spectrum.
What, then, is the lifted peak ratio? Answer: 2.3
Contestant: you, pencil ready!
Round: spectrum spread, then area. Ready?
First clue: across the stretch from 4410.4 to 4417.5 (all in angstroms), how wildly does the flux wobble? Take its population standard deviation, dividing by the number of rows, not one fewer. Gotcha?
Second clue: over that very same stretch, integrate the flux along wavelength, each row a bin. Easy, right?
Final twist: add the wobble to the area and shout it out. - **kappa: 45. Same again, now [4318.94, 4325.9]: 48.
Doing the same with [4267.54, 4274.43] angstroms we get 37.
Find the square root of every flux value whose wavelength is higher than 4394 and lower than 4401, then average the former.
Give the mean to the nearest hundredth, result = 2.55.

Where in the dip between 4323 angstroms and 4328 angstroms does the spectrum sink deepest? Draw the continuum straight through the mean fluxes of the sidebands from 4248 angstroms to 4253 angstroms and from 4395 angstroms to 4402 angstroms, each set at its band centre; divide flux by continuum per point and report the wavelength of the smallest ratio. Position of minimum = 4327.41 angstroms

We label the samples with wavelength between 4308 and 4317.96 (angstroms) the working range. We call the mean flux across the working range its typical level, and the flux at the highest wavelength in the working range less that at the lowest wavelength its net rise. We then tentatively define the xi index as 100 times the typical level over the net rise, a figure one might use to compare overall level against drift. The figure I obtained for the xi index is 137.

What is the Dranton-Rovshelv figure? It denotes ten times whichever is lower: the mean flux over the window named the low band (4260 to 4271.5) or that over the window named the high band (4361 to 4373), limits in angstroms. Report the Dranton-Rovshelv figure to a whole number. 57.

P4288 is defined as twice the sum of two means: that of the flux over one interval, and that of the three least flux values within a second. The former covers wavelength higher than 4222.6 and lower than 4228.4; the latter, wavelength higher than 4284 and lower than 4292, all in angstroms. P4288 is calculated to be 19.5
